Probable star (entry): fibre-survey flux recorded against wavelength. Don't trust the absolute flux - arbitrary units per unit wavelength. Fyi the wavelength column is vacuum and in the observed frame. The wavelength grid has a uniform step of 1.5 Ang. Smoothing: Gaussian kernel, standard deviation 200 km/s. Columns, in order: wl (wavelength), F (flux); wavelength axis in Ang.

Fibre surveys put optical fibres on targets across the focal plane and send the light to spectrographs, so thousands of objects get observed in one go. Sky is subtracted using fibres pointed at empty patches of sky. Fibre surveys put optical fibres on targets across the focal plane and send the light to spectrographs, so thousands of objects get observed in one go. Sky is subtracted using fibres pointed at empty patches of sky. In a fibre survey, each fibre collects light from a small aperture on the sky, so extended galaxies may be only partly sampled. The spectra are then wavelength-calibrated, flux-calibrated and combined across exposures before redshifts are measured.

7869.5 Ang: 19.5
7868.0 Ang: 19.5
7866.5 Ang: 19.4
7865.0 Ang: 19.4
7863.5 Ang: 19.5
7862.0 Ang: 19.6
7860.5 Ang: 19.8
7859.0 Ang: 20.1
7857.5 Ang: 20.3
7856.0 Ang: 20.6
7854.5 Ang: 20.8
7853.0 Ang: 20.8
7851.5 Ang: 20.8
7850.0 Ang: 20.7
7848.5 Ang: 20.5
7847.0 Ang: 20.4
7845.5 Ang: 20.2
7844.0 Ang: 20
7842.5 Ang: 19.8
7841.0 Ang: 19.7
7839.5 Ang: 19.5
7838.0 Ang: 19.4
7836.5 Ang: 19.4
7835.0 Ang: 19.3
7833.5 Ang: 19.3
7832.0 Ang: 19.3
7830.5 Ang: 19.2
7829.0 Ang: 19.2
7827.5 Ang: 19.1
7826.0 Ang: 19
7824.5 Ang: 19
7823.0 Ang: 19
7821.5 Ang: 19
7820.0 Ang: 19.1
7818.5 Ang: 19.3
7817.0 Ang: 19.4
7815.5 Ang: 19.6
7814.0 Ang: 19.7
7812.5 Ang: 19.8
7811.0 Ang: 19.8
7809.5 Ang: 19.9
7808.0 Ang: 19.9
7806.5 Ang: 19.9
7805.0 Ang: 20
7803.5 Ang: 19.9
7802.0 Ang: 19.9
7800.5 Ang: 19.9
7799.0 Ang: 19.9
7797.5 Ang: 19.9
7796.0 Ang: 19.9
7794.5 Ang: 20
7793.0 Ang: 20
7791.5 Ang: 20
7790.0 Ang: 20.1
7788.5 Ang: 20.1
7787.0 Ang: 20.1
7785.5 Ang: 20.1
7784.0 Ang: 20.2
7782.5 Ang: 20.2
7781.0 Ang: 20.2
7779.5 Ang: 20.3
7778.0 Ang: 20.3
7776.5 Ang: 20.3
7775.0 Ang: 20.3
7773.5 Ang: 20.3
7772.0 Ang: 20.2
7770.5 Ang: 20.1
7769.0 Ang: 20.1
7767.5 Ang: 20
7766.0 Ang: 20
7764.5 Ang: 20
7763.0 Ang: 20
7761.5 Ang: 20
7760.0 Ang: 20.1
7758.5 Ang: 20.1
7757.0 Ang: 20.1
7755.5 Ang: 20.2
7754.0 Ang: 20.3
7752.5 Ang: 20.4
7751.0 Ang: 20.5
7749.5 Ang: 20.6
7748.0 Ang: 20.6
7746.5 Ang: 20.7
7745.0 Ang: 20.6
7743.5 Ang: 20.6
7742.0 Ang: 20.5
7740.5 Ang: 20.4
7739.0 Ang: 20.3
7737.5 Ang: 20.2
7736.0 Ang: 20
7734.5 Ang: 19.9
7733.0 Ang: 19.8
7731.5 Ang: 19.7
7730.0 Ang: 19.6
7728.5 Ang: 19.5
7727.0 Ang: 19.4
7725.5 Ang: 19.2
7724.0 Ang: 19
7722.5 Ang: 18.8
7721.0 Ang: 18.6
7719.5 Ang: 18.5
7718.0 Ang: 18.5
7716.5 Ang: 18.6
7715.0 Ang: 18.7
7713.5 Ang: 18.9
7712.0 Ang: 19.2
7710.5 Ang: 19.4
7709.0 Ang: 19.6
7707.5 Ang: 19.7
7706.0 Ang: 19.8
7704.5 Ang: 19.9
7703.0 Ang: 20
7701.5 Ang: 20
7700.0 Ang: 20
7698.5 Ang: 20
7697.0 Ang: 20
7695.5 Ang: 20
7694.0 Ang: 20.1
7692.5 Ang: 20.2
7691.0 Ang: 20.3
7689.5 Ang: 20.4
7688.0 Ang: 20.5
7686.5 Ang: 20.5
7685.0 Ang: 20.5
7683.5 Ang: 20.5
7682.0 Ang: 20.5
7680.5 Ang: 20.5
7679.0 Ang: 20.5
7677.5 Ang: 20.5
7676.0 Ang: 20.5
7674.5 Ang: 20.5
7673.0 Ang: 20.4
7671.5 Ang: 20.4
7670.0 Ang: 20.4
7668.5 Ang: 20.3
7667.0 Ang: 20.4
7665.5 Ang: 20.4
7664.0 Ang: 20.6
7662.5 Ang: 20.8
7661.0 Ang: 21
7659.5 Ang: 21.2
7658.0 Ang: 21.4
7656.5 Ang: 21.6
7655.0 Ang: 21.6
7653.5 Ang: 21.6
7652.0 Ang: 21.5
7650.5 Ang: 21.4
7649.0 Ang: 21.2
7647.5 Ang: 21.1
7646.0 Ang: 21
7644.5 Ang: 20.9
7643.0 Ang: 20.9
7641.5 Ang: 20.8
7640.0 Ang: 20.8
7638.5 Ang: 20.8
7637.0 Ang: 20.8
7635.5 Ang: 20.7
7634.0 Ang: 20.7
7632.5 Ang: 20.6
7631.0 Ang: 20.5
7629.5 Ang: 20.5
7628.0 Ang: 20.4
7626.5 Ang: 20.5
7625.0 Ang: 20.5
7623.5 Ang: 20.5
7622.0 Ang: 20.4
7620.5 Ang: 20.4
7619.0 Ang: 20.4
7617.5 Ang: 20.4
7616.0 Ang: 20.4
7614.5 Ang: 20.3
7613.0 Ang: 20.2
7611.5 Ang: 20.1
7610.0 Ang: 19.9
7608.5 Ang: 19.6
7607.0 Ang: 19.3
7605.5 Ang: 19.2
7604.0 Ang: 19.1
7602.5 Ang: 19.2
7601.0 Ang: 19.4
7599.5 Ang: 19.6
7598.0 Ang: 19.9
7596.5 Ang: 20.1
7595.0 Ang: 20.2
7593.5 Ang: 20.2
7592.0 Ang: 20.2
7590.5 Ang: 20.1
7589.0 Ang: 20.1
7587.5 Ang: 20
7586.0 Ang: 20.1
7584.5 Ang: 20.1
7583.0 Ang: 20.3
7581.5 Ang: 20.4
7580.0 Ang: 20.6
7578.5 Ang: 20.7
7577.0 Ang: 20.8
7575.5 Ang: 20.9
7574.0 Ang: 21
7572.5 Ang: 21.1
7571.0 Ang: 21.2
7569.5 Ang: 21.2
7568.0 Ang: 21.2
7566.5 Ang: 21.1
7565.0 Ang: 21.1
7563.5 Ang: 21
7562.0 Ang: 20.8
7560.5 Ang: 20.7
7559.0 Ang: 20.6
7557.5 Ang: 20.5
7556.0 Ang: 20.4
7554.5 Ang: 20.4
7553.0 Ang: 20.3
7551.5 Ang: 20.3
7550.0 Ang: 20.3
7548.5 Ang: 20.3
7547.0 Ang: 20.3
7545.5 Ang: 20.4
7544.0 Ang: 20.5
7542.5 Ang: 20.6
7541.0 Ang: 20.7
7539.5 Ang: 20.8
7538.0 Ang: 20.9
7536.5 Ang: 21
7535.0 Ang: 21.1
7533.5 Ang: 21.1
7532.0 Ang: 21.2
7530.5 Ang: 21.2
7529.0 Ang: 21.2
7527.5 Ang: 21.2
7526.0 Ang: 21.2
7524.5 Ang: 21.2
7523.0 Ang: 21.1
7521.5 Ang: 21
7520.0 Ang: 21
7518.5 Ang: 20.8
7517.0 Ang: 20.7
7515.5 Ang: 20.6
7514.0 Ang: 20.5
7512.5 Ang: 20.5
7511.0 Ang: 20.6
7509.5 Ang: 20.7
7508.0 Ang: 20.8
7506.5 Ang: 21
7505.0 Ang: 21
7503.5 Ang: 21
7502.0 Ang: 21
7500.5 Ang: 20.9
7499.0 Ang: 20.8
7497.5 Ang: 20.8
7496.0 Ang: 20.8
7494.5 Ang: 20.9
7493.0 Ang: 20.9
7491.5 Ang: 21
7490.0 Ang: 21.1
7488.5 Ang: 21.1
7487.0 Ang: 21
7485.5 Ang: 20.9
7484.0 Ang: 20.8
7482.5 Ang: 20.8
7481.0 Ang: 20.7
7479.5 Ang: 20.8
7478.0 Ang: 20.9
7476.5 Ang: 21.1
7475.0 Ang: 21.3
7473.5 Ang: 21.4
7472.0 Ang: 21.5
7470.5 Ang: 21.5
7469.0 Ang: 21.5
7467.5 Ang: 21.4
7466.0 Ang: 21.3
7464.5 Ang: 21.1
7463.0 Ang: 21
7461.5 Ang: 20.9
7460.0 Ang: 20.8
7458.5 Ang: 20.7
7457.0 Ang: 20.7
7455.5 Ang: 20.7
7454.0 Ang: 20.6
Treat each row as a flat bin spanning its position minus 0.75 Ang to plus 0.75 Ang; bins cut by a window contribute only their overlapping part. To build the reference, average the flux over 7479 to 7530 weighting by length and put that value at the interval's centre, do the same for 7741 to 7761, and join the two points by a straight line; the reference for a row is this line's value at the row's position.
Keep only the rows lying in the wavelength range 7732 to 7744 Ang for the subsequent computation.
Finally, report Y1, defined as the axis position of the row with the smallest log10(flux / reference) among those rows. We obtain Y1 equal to 7733.0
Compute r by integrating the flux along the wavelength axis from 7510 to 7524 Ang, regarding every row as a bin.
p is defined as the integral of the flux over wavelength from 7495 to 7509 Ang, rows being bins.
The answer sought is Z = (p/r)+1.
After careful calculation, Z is 2.01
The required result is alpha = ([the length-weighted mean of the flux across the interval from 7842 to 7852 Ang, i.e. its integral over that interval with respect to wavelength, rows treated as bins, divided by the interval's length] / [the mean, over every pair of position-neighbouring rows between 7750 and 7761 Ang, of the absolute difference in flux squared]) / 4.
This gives 1.9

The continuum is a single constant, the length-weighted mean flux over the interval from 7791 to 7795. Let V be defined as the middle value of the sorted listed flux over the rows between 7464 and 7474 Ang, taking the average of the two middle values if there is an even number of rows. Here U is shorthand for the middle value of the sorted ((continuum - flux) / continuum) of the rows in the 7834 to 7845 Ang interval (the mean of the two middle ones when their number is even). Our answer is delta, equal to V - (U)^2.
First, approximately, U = 0.025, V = 21.4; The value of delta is 21.4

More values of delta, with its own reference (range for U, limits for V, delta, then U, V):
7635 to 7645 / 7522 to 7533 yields 21.2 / -0.040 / 21.2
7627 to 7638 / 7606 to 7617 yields 20.1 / -0.030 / 20.1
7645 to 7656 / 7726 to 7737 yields 19.7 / -0.070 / 19.7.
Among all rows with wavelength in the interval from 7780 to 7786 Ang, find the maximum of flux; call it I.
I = 20.2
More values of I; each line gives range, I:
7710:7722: 19.4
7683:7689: 20.5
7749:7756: 20.6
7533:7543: 21.1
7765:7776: 20.3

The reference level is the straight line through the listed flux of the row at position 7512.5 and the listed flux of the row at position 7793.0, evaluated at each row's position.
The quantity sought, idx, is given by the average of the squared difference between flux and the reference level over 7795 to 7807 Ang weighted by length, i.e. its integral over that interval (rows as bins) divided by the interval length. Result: 0.01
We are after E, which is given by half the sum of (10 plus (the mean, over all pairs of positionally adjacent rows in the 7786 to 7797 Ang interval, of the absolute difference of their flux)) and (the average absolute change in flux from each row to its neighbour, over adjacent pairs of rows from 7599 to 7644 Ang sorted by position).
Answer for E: 5.060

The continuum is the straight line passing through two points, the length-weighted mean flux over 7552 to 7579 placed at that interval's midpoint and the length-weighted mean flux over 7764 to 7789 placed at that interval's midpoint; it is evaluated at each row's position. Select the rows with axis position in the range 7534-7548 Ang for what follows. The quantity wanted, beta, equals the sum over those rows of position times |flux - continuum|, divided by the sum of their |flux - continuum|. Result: 7543.4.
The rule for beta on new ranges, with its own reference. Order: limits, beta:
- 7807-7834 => 7823.4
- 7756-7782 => 7767.8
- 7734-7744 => 7738.7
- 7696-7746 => 7718.7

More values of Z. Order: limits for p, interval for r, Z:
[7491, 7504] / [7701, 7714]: 2.07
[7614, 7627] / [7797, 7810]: 2.03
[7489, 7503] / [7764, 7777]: 2.12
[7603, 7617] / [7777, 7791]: 1.98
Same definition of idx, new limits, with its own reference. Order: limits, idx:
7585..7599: 0.08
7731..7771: 0.09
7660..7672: 0.17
